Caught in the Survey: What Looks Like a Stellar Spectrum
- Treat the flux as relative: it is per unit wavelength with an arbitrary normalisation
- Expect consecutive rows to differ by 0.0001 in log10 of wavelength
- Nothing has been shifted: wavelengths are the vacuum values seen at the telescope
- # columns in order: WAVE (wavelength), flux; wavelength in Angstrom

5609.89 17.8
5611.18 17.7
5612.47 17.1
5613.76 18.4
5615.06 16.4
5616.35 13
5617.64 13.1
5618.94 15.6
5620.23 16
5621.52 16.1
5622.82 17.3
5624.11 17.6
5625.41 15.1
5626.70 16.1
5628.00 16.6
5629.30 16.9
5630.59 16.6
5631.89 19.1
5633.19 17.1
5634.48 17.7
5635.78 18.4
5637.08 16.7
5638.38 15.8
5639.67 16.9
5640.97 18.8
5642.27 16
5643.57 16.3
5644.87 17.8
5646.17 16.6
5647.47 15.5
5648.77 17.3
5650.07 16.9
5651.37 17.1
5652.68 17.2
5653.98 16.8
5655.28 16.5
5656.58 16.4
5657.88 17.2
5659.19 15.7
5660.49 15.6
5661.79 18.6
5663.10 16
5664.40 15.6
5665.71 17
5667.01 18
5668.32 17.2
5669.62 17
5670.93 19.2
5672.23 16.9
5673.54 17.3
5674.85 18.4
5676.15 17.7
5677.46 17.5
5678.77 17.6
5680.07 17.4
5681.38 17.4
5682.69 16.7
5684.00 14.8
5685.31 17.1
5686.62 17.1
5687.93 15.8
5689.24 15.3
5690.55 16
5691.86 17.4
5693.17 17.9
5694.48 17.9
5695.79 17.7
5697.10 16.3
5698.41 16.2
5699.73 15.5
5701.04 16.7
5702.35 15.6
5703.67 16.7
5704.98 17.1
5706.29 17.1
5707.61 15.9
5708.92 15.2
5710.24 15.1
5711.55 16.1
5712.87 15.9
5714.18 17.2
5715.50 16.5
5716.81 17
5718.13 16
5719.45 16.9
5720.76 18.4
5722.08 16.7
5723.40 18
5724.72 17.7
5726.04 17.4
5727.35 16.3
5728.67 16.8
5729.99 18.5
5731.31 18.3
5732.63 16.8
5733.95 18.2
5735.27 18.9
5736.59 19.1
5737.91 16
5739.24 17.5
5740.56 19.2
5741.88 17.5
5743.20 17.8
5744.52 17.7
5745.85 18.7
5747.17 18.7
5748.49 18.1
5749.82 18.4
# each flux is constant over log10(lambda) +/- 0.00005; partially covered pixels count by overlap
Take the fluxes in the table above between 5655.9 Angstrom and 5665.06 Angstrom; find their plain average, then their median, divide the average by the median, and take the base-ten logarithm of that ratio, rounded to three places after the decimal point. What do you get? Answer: 0.012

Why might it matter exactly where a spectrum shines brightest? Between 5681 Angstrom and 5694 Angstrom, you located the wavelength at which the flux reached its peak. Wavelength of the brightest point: 5693.17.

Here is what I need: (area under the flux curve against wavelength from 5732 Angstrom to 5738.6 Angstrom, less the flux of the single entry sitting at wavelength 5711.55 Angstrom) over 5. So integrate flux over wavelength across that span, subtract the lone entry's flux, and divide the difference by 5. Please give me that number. 20.3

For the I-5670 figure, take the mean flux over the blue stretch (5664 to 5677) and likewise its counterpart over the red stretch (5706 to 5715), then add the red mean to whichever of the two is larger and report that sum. 33.5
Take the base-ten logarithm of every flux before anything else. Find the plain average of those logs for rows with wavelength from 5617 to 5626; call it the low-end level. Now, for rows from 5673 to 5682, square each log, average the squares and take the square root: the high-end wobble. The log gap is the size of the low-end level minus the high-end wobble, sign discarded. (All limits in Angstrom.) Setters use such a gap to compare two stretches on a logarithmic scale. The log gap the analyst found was 0.048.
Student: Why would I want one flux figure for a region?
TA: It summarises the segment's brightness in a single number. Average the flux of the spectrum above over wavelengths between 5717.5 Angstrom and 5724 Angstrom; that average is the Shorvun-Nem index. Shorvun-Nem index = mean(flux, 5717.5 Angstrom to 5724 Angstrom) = 17.2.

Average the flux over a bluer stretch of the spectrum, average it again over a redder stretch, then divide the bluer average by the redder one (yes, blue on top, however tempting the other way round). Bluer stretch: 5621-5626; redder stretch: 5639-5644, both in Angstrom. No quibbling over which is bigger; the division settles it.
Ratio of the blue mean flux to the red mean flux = 0.97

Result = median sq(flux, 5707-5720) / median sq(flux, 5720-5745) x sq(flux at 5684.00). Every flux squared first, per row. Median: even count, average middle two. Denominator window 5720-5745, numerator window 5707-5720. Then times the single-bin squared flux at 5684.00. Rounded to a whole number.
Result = 180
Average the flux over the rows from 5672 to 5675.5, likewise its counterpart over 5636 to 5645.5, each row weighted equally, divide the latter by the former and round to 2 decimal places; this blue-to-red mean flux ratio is 0.96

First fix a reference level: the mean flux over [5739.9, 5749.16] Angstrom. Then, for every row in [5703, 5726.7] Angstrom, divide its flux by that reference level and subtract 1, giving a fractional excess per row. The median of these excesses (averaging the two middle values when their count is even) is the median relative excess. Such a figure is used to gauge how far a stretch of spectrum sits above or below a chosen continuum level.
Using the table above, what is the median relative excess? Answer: -0.079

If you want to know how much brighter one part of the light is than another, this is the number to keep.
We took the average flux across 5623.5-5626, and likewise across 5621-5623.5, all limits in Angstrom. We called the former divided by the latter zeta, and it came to 0.98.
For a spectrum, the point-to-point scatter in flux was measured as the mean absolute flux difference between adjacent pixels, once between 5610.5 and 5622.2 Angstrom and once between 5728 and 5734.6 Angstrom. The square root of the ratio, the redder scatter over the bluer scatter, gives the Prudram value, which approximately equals 1.0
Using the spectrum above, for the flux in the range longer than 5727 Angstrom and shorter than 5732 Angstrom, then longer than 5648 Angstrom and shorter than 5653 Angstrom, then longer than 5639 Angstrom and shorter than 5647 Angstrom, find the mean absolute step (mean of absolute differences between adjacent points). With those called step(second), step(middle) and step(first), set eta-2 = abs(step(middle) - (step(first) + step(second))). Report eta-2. 2.1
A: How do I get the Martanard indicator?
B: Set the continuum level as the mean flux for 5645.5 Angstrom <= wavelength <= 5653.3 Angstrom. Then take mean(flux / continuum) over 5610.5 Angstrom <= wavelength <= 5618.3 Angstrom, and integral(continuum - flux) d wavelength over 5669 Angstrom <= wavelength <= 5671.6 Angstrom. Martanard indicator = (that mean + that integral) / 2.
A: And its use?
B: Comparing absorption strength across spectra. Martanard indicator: -1.3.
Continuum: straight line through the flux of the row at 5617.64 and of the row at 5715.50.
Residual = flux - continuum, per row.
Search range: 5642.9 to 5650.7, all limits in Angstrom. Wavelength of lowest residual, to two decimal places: 5647.47 Angstrom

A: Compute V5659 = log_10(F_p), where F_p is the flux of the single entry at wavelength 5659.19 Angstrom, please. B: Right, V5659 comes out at 1.20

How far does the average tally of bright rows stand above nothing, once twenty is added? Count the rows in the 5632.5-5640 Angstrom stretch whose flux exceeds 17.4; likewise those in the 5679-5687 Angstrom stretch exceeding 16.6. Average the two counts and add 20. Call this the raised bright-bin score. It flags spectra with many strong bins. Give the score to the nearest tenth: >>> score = 23.5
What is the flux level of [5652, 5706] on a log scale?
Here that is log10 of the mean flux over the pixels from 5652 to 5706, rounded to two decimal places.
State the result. 1.23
